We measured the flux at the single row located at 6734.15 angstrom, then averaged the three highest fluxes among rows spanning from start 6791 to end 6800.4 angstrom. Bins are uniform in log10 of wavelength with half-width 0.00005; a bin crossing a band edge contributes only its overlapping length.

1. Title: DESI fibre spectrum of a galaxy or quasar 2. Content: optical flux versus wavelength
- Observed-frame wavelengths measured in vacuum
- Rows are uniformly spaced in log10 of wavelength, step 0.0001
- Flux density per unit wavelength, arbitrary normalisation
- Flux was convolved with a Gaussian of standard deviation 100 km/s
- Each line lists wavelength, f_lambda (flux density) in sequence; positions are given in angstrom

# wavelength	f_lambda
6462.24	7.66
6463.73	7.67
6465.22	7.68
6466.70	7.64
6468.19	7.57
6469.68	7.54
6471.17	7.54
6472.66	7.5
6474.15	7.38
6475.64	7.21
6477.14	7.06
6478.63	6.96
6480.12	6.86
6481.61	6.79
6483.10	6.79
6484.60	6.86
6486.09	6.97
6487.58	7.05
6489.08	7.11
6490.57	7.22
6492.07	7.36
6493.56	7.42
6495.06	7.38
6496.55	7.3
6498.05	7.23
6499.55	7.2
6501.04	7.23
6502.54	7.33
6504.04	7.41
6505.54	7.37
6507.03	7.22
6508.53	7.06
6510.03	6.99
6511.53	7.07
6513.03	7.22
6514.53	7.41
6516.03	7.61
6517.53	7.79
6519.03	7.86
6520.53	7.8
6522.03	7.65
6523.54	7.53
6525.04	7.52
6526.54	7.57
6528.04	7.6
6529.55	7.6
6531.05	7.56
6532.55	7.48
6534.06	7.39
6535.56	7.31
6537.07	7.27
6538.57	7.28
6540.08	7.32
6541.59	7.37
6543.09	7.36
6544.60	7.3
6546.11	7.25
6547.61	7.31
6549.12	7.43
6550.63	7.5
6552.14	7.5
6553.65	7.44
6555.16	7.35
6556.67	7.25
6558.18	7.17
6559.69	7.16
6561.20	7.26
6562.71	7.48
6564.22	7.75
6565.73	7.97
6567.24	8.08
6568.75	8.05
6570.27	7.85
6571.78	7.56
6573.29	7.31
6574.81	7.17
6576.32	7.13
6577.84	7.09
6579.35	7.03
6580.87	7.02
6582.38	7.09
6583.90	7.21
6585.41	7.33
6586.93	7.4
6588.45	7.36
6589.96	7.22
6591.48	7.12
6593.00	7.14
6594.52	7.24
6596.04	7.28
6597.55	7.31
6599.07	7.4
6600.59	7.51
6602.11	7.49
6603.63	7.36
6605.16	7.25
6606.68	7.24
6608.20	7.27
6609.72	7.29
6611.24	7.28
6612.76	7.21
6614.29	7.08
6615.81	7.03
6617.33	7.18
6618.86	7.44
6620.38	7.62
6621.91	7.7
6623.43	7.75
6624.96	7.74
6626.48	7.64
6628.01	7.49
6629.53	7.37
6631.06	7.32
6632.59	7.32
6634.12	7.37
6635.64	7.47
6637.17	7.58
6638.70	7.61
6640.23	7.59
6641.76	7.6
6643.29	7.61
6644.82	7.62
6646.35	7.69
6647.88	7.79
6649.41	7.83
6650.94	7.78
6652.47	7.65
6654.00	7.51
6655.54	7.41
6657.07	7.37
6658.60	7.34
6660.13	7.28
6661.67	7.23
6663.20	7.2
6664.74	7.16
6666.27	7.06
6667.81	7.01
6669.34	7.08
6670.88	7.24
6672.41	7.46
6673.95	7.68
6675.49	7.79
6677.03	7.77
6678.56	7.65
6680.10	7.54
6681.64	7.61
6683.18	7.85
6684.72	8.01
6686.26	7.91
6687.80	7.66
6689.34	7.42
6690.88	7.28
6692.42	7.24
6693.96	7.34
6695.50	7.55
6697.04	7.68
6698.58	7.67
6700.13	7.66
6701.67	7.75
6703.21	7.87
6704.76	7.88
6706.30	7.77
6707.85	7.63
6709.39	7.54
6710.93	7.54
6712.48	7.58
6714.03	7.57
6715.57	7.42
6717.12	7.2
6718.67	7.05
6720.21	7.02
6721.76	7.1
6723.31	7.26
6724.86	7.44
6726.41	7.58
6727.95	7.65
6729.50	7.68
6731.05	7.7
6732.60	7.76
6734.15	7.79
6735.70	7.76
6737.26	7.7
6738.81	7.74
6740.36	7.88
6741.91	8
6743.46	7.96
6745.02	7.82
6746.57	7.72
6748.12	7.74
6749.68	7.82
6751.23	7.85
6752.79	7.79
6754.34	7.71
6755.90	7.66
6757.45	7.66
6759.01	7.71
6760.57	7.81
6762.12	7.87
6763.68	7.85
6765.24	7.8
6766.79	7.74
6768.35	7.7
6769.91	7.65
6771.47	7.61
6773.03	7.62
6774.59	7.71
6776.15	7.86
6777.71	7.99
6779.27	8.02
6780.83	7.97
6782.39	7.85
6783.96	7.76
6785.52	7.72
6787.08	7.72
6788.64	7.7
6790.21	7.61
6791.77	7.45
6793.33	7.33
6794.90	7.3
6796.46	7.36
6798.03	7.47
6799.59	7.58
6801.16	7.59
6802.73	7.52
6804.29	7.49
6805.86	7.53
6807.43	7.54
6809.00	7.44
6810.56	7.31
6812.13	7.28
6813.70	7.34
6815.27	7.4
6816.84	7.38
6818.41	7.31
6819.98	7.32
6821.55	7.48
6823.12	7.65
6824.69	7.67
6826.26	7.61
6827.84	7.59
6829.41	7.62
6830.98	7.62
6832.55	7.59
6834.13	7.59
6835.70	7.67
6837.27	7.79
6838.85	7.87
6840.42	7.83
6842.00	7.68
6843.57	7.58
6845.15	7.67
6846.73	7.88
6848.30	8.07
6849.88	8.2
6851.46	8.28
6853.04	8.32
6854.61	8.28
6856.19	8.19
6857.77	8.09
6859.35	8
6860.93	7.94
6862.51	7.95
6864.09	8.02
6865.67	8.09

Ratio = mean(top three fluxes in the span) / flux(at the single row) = 0.96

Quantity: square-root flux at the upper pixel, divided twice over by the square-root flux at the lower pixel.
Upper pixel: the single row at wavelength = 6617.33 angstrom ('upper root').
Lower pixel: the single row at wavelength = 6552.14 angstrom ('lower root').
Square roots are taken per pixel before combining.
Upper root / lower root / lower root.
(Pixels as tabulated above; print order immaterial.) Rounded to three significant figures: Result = 0.357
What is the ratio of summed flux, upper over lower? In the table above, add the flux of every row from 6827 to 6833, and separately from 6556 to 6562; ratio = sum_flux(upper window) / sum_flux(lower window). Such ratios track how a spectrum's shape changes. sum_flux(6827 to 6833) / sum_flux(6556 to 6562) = 1.05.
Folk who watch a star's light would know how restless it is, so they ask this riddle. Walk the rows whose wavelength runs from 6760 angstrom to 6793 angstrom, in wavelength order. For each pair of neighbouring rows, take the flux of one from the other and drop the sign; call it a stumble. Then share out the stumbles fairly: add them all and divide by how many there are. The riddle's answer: 0.065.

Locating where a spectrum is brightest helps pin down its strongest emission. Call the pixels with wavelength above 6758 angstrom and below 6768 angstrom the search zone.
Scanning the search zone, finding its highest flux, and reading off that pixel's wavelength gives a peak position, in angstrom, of 6762.12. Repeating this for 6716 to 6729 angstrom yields 6727.95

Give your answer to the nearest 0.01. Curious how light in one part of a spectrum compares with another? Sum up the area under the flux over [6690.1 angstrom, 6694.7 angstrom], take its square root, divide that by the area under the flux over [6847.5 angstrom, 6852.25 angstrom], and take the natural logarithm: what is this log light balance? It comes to -1.90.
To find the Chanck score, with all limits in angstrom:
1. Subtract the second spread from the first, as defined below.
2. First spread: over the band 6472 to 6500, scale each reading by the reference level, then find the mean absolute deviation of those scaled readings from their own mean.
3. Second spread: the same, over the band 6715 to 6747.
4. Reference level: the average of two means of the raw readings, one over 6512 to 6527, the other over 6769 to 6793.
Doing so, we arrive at -0.007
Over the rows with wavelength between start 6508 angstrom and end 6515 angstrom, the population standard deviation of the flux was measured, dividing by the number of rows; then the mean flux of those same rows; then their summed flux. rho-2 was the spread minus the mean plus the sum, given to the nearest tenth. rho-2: 28.8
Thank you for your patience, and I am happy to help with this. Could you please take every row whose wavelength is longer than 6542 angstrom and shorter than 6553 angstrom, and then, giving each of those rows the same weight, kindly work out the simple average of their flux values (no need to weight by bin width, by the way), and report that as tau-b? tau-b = 7.38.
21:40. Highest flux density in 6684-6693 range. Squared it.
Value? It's 64.2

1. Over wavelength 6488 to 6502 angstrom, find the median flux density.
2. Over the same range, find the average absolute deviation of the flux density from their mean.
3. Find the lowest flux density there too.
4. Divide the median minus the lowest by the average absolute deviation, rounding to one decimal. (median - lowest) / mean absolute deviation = 1.5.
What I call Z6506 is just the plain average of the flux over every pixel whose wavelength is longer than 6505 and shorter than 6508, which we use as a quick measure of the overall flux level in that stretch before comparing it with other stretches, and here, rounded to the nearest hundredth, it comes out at 7.29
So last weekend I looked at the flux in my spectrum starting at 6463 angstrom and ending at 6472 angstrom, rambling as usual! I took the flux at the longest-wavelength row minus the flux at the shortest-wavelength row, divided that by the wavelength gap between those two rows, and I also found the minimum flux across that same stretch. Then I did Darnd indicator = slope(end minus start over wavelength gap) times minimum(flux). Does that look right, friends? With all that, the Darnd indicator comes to -0.13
